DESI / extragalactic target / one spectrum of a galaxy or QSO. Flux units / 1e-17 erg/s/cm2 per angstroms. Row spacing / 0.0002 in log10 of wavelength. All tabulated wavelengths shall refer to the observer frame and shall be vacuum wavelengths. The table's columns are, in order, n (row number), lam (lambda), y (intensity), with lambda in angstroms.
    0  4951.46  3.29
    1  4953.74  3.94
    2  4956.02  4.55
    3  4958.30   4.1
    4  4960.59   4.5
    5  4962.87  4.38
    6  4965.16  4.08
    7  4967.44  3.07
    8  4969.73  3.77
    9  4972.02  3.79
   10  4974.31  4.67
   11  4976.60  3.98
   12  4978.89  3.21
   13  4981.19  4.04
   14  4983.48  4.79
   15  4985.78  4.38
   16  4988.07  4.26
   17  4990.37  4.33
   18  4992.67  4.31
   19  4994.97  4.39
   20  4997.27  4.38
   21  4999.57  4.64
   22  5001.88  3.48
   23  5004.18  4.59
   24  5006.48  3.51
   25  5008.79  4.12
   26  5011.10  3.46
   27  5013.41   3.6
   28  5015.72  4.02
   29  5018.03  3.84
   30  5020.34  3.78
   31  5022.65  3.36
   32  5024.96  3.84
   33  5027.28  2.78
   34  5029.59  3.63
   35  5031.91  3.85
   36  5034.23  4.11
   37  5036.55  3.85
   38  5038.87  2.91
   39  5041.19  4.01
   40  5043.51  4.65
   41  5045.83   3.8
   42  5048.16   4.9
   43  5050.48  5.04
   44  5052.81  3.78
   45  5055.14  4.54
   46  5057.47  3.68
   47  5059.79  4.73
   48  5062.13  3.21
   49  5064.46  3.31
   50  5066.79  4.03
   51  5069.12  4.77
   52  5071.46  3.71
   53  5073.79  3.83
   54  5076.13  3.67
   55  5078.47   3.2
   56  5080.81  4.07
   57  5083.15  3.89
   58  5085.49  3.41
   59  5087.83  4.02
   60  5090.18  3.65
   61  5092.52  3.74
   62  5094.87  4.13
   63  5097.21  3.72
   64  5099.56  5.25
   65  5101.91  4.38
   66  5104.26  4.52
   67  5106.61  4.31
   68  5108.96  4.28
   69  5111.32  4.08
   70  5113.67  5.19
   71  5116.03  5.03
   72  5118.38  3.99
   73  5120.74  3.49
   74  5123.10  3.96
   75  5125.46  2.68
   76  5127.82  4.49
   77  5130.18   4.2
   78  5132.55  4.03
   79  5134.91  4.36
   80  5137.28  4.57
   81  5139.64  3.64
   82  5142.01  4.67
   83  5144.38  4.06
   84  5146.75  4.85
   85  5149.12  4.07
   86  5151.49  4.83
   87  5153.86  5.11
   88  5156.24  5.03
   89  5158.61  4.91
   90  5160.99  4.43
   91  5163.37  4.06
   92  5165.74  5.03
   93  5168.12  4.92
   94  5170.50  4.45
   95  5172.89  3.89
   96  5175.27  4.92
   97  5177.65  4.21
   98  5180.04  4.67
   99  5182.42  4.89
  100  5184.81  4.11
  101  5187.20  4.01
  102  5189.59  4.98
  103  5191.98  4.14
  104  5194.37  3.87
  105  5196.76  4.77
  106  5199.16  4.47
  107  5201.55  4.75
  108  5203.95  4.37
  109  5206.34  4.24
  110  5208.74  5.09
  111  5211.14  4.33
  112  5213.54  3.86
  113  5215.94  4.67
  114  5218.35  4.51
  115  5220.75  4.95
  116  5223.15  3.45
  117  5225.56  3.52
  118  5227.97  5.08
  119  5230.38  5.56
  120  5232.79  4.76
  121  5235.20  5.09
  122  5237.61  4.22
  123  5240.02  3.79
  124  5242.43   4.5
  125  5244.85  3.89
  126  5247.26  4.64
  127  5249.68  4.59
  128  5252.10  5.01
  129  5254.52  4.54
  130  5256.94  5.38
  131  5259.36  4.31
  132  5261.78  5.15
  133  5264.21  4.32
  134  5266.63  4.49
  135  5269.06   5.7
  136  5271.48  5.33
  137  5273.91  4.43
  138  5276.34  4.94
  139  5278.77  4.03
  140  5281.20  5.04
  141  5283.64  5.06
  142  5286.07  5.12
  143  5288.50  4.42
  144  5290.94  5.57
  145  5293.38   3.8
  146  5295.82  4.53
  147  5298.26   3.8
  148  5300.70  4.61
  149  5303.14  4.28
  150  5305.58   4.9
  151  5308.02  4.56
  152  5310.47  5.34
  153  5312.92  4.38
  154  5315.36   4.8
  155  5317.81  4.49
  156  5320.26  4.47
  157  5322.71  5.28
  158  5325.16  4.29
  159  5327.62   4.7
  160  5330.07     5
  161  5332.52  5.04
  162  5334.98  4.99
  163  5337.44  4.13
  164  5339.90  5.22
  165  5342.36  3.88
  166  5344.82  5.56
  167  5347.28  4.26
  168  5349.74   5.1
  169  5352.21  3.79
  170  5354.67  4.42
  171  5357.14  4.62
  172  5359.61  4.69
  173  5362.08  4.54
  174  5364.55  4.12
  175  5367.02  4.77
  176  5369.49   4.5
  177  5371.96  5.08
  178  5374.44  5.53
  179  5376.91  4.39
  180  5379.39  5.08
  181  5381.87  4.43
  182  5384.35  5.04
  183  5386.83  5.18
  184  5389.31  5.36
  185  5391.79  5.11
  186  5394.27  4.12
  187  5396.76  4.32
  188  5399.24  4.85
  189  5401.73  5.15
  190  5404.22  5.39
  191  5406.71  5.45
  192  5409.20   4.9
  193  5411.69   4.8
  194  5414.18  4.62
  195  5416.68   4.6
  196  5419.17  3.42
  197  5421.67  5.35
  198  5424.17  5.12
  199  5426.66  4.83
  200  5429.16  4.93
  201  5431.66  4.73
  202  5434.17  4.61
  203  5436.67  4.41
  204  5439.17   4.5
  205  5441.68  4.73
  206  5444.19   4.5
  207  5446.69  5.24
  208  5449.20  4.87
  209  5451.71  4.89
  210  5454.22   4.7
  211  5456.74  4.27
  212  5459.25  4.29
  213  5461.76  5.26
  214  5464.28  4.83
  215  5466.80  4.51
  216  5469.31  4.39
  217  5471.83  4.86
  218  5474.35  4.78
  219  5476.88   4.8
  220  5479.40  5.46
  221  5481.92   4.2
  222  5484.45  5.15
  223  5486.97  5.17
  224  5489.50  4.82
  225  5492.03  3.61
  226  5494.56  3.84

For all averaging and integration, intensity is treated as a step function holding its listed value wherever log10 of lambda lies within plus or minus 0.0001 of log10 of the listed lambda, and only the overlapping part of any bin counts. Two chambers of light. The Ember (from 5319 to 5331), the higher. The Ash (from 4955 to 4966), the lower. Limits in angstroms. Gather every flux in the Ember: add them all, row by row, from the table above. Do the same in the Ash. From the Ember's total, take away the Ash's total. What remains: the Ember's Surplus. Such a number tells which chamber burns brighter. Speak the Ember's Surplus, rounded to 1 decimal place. 2.1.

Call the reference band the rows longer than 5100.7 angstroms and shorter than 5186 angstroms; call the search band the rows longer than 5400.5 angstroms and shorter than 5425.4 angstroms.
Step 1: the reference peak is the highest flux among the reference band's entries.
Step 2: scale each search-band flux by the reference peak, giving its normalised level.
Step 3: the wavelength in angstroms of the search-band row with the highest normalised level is 5406.71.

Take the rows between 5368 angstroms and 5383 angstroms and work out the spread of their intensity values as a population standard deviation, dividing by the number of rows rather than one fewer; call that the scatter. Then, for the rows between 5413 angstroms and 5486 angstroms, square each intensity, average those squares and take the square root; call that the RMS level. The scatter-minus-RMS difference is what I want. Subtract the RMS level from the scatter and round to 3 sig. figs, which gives -4.31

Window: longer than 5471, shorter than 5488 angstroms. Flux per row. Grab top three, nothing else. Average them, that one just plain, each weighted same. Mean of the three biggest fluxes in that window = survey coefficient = 5.26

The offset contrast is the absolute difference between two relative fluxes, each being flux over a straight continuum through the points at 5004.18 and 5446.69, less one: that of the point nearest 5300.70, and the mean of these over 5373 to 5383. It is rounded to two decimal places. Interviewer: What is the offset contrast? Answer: 0.03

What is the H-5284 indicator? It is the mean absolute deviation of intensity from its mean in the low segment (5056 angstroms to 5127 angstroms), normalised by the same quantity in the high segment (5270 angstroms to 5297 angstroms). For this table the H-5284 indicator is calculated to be 0.98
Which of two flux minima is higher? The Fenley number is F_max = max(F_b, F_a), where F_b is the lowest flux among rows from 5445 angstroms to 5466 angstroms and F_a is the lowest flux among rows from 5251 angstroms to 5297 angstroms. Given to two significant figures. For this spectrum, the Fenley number 4.3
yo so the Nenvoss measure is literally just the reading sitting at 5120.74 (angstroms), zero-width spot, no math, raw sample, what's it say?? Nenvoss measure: 3.49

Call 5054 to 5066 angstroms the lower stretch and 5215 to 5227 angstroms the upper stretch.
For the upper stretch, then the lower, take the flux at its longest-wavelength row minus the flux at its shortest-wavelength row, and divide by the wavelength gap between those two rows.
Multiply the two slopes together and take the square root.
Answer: 0.13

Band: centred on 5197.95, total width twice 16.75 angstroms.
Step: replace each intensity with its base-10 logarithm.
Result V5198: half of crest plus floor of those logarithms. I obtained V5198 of 0.65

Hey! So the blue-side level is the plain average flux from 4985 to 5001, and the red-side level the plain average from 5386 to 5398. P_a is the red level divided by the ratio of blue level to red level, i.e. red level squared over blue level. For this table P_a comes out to 5.29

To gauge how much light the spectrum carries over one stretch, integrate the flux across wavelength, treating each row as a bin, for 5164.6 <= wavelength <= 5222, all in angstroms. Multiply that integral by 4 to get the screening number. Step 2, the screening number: 1034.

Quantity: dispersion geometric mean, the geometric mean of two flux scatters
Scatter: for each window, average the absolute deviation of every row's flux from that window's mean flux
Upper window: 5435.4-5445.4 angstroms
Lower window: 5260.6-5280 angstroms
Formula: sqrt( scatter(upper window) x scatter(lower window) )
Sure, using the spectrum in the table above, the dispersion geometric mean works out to 0.217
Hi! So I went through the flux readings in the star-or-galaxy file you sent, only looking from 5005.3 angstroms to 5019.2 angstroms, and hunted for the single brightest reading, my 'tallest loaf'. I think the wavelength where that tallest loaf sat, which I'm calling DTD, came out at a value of 5008.79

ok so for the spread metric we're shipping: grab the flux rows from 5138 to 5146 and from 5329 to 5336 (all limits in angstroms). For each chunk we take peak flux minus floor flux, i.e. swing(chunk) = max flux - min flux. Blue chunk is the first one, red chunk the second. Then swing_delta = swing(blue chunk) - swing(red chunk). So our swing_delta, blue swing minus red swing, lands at 1.0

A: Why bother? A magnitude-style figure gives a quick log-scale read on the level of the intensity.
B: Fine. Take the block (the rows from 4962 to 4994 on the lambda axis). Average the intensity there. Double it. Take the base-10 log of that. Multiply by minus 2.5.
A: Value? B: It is -2.28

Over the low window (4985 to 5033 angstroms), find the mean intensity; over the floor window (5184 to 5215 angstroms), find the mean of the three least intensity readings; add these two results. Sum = 7.84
